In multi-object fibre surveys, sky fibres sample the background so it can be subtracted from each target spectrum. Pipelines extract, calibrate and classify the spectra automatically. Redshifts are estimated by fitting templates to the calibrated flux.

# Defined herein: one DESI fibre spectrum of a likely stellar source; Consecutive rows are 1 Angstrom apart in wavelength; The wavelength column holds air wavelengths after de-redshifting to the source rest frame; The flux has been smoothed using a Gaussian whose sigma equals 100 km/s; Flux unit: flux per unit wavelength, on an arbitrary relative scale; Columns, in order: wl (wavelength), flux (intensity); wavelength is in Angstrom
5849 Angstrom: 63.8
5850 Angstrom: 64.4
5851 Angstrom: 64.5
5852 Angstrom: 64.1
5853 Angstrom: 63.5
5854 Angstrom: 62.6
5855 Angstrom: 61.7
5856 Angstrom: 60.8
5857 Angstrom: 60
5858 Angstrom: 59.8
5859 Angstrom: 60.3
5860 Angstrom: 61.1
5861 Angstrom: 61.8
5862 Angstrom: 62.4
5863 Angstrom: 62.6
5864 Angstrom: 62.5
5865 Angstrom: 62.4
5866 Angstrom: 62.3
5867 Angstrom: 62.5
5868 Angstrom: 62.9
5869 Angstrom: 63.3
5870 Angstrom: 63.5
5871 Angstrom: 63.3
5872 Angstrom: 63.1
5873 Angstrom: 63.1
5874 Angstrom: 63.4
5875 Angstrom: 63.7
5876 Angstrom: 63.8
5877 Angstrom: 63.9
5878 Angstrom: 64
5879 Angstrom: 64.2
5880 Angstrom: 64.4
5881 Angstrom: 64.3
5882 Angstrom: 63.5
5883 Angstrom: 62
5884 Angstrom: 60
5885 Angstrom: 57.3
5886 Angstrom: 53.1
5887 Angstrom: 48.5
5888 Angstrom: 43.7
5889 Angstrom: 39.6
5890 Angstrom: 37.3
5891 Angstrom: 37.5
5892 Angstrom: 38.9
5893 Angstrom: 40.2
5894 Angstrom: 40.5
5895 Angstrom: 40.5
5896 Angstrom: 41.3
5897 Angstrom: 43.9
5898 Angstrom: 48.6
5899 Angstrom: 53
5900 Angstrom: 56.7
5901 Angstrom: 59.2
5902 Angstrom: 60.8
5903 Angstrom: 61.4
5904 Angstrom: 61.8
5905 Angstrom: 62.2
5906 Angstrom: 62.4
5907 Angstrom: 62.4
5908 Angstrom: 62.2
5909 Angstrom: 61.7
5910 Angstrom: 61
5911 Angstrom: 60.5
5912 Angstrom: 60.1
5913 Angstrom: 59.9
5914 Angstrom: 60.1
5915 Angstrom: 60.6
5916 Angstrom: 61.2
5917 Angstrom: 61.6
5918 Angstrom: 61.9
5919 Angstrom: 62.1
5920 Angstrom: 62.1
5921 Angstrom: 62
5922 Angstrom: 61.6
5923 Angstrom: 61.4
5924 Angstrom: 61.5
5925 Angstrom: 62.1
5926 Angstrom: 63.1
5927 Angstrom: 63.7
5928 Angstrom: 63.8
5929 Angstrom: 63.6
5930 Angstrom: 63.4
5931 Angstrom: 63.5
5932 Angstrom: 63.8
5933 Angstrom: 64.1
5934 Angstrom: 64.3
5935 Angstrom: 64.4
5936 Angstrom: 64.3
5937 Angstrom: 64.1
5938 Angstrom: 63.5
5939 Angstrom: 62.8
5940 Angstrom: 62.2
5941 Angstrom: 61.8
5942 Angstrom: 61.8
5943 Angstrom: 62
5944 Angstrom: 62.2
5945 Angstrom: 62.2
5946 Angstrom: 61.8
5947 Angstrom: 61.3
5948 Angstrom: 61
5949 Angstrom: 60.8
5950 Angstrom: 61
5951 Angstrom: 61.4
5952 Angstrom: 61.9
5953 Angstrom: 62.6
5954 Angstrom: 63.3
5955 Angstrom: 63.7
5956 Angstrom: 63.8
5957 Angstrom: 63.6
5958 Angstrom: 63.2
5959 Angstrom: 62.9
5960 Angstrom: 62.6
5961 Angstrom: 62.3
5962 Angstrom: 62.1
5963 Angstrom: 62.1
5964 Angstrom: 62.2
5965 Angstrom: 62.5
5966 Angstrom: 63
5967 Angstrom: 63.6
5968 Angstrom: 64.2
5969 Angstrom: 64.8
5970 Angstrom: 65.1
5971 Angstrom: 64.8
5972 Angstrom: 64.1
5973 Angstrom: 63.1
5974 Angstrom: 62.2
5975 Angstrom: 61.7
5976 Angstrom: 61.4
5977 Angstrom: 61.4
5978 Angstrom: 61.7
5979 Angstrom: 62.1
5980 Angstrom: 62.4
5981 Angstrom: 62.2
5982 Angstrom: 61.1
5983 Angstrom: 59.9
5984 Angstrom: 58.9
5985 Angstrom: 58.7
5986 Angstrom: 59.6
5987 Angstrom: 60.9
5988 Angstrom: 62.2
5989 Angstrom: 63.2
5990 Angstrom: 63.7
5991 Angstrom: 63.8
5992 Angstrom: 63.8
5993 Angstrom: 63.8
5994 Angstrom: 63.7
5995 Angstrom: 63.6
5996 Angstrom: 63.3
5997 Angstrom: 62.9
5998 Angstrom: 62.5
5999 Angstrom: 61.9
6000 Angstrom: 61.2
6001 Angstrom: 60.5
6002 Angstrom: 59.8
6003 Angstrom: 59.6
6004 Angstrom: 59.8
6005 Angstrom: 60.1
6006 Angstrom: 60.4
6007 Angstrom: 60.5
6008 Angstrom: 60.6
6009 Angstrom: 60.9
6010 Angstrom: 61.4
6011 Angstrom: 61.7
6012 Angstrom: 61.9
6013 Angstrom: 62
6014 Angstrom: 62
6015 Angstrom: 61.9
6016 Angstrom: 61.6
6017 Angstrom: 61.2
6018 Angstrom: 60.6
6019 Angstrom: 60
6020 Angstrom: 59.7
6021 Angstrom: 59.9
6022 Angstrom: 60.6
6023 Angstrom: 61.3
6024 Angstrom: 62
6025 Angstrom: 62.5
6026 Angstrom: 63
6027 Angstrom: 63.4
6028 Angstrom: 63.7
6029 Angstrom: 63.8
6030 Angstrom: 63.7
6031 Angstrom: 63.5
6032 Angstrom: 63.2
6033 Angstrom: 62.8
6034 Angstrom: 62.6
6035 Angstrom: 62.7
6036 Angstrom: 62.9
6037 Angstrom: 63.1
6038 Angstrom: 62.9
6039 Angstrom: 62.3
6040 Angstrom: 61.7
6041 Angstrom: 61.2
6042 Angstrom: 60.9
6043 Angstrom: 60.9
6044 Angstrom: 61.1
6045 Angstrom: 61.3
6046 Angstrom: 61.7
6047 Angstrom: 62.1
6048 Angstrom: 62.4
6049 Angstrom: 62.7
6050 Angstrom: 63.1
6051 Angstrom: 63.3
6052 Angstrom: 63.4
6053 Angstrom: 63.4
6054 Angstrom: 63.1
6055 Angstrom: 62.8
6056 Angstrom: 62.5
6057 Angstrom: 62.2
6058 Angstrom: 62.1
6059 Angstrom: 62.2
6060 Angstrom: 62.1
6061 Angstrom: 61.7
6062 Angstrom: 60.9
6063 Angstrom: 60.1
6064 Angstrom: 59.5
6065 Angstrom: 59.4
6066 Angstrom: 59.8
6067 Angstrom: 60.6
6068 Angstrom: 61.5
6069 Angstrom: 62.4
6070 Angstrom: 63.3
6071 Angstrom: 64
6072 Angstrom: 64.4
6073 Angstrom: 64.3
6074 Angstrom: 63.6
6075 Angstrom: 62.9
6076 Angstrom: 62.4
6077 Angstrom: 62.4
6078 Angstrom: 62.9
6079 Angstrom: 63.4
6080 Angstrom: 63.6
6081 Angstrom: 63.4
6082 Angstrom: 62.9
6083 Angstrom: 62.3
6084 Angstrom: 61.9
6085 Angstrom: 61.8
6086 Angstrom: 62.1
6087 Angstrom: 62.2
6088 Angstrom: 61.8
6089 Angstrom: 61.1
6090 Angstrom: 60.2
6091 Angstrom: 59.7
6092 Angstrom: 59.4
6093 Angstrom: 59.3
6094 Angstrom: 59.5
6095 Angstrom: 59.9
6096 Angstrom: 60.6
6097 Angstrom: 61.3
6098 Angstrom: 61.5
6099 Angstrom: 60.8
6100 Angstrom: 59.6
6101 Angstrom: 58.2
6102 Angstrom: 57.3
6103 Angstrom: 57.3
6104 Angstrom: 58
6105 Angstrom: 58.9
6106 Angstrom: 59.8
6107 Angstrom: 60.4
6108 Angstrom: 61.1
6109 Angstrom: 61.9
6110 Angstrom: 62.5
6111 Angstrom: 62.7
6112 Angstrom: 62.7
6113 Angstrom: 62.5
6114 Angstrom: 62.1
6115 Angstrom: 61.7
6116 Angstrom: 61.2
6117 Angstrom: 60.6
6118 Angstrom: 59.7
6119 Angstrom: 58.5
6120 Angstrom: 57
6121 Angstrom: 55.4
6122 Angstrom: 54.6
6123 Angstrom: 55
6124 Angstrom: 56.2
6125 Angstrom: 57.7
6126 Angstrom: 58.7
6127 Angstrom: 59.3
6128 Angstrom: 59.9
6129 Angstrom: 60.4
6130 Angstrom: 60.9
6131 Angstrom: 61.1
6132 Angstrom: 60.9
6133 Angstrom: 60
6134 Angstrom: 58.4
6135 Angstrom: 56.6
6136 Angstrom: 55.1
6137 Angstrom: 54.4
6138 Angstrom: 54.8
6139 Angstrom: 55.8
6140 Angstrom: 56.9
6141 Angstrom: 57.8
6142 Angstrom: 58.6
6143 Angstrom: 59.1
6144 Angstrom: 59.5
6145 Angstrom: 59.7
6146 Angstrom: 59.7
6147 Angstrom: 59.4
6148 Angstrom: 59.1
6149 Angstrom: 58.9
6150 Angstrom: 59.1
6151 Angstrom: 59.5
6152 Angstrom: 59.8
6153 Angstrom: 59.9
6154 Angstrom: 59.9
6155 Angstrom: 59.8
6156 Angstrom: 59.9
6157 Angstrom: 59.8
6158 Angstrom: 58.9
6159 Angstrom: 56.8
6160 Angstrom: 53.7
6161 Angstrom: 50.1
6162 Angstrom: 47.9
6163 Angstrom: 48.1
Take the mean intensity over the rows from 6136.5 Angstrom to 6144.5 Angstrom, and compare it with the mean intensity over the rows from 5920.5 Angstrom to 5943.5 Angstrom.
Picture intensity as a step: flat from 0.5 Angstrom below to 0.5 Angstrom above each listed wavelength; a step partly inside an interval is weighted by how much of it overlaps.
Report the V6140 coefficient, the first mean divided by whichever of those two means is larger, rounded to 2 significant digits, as 0.91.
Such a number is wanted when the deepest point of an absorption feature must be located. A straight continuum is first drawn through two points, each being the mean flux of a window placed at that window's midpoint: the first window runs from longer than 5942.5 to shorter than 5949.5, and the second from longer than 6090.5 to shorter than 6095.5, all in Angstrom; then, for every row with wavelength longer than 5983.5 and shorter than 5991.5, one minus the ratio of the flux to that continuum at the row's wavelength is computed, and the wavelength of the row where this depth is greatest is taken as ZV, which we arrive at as 5985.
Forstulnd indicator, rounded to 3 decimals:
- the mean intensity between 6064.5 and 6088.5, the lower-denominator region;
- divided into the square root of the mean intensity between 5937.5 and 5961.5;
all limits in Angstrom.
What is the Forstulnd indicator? 0.126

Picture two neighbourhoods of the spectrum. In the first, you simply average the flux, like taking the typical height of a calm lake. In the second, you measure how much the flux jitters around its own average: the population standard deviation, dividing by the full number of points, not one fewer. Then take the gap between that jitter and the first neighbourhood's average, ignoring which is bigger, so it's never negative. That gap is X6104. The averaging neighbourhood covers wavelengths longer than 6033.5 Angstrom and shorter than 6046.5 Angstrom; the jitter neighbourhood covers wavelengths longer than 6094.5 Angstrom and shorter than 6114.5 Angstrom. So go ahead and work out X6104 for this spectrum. 60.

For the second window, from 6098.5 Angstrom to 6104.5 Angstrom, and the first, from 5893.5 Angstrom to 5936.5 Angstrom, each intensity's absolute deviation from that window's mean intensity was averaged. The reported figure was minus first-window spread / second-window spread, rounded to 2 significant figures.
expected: -3.9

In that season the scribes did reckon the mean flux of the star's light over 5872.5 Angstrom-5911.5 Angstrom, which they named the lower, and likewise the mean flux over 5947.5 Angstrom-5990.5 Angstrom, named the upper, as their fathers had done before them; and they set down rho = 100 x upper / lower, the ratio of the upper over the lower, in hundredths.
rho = 113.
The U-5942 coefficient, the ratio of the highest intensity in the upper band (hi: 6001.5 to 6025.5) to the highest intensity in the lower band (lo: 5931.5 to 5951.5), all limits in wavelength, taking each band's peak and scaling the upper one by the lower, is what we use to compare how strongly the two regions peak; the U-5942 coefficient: 0.97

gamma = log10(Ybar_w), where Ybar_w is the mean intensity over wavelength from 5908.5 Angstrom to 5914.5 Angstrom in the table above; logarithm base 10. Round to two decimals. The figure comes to 1.78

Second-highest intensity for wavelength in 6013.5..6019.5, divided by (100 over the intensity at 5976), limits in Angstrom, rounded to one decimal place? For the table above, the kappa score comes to 38.0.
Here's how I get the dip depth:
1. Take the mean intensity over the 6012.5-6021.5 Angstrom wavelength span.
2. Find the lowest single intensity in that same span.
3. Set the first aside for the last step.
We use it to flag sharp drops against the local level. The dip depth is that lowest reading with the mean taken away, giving -1.3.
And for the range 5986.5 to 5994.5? -2.2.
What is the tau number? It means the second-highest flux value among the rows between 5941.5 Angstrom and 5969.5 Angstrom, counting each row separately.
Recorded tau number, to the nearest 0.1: 64.2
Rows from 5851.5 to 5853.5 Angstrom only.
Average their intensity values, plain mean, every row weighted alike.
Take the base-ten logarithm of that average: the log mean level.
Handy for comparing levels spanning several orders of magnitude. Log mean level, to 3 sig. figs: 1.80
